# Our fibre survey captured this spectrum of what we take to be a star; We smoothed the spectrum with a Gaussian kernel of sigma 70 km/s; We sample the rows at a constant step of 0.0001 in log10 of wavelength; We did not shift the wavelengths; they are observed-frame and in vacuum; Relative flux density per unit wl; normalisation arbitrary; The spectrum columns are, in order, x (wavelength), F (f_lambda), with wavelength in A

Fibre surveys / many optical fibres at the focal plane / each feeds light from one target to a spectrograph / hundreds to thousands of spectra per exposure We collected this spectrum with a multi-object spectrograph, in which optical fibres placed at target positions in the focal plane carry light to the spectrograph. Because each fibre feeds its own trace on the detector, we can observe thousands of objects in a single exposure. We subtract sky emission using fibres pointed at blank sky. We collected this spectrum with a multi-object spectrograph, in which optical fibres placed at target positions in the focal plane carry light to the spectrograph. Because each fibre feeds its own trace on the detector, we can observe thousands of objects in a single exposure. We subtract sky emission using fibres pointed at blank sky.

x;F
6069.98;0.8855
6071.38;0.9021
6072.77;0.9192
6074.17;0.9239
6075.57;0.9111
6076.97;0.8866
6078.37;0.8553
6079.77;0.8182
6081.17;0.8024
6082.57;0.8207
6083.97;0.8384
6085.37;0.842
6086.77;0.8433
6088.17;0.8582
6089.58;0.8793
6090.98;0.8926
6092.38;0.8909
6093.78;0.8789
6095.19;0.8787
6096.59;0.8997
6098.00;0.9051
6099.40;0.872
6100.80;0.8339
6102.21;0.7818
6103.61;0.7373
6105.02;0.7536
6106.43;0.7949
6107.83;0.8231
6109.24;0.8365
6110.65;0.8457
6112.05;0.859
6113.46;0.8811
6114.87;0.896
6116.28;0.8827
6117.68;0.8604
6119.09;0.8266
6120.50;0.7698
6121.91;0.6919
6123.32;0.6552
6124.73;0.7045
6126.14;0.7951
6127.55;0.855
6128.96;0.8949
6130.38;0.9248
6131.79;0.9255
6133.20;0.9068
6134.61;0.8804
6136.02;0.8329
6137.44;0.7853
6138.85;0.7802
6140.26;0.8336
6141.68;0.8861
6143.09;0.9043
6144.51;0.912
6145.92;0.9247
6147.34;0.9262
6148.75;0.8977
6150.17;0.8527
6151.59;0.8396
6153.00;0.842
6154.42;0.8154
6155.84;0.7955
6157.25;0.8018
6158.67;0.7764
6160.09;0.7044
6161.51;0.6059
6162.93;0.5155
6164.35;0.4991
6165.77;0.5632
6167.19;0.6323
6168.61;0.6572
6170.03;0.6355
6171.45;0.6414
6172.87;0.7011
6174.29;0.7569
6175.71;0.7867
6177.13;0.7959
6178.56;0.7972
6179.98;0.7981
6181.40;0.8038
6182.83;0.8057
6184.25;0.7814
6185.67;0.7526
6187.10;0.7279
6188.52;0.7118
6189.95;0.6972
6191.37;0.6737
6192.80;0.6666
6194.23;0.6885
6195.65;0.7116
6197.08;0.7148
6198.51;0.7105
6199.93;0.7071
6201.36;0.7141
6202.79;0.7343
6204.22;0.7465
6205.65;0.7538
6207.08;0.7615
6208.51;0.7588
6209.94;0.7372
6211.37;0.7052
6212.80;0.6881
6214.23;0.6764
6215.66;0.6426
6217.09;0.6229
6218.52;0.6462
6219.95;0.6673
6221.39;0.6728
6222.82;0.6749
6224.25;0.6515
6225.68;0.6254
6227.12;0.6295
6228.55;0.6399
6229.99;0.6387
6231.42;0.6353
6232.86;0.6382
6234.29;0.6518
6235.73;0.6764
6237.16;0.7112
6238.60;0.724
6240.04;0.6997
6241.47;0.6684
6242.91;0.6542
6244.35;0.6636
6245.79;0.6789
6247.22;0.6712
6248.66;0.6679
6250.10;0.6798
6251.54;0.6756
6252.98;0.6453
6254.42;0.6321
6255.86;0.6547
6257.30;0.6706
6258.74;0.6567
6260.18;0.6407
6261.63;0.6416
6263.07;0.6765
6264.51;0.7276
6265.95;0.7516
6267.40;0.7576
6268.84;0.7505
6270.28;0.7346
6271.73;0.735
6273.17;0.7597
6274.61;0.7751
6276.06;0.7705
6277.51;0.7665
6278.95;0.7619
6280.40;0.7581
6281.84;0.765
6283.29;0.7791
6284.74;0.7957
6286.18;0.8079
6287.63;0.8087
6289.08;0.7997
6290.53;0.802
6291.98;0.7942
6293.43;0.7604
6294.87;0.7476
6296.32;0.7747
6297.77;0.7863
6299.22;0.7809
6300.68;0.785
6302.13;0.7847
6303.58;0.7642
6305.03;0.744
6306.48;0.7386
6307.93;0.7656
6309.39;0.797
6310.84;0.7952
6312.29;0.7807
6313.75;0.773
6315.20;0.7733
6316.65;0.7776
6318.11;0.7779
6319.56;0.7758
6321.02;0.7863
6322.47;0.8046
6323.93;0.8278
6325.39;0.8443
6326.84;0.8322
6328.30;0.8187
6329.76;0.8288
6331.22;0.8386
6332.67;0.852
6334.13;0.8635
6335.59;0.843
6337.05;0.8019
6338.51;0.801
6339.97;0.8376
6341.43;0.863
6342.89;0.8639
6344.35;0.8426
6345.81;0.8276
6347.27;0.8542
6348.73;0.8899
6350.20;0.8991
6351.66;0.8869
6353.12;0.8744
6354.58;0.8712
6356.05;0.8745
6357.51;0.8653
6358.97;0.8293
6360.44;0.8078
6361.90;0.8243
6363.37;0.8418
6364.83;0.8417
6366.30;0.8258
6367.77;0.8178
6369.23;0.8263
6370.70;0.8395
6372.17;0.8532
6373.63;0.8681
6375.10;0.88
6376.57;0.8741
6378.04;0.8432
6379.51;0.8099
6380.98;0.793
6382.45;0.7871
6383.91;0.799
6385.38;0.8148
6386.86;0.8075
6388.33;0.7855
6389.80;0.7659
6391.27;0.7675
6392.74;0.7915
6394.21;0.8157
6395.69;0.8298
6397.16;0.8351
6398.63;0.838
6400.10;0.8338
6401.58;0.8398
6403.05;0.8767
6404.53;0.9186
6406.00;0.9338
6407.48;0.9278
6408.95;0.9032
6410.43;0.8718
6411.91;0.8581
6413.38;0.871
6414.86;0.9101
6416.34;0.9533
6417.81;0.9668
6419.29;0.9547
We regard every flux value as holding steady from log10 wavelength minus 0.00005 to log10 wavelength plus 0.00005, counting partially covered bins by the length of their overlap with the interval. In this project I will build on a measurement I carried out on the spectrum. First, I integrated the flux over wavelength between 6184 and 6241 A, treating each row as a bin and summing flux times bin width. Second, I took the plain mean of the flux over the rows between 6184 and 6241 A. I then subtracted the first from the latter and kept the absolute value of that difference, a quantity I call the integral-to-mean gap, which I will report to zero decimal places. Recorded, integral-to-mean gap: 39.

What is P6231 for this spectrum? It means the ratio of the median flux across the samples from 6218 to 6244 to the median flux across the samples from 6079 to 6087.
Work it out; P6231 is 0.79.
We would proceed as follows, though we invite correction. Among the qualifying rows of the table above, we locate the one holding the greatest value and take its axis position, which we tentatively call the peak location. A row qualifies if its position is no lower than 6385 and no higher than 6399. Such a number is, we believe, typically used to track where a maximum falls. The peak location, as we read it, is 6398.63 A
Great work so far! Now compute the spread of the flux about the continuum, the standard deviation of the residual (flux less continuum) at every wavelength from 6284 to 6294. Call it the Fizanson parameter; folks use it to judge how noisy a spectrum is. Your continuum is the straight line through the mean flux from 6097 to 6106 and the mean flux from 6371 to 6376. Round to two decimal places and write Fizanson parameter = 0.02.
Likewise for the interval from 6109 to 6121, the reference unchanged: 0.04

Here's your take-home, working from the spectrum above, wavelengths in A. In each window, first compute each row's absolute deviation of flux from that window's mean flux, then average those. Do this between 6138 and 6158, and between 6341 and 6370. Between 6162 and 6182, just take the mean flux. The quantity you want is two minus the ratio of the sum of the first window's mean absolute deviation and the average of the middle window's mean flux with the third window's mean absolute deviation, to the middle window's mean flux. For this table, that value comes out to 1.42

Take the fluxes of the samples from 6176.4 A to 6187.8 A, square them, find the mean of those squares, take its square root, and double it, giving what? 1.57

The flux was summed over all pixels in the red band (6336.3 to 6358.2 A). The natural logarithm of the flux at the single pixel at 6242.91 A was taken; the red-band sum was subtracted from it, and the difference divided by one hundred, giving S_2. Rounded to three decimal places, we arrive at -0.133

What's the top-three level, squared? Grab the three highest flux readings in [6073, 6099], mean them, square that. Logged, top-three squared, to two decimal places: 0.83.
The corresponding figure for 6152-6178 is 0.67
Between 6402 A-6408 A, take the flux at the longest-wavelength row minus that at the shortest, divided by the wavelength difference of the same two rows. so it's 0.012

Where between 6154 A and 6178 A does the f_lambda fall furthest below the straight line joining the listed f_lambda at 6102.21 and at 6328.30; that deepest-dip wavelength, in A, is 6164.35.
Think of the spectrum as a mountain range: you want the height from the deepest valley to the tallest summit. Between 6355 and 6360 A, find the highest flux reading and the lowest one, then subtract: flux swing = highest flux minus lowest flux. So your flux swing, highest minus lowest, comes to 0.045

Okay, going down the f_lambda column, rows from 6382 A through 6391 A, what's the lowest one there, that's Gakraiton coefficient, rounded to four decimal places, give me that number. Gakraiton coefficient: 0.7659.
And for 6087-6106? 0.7373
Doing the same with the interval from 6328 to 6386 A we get 0.7871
